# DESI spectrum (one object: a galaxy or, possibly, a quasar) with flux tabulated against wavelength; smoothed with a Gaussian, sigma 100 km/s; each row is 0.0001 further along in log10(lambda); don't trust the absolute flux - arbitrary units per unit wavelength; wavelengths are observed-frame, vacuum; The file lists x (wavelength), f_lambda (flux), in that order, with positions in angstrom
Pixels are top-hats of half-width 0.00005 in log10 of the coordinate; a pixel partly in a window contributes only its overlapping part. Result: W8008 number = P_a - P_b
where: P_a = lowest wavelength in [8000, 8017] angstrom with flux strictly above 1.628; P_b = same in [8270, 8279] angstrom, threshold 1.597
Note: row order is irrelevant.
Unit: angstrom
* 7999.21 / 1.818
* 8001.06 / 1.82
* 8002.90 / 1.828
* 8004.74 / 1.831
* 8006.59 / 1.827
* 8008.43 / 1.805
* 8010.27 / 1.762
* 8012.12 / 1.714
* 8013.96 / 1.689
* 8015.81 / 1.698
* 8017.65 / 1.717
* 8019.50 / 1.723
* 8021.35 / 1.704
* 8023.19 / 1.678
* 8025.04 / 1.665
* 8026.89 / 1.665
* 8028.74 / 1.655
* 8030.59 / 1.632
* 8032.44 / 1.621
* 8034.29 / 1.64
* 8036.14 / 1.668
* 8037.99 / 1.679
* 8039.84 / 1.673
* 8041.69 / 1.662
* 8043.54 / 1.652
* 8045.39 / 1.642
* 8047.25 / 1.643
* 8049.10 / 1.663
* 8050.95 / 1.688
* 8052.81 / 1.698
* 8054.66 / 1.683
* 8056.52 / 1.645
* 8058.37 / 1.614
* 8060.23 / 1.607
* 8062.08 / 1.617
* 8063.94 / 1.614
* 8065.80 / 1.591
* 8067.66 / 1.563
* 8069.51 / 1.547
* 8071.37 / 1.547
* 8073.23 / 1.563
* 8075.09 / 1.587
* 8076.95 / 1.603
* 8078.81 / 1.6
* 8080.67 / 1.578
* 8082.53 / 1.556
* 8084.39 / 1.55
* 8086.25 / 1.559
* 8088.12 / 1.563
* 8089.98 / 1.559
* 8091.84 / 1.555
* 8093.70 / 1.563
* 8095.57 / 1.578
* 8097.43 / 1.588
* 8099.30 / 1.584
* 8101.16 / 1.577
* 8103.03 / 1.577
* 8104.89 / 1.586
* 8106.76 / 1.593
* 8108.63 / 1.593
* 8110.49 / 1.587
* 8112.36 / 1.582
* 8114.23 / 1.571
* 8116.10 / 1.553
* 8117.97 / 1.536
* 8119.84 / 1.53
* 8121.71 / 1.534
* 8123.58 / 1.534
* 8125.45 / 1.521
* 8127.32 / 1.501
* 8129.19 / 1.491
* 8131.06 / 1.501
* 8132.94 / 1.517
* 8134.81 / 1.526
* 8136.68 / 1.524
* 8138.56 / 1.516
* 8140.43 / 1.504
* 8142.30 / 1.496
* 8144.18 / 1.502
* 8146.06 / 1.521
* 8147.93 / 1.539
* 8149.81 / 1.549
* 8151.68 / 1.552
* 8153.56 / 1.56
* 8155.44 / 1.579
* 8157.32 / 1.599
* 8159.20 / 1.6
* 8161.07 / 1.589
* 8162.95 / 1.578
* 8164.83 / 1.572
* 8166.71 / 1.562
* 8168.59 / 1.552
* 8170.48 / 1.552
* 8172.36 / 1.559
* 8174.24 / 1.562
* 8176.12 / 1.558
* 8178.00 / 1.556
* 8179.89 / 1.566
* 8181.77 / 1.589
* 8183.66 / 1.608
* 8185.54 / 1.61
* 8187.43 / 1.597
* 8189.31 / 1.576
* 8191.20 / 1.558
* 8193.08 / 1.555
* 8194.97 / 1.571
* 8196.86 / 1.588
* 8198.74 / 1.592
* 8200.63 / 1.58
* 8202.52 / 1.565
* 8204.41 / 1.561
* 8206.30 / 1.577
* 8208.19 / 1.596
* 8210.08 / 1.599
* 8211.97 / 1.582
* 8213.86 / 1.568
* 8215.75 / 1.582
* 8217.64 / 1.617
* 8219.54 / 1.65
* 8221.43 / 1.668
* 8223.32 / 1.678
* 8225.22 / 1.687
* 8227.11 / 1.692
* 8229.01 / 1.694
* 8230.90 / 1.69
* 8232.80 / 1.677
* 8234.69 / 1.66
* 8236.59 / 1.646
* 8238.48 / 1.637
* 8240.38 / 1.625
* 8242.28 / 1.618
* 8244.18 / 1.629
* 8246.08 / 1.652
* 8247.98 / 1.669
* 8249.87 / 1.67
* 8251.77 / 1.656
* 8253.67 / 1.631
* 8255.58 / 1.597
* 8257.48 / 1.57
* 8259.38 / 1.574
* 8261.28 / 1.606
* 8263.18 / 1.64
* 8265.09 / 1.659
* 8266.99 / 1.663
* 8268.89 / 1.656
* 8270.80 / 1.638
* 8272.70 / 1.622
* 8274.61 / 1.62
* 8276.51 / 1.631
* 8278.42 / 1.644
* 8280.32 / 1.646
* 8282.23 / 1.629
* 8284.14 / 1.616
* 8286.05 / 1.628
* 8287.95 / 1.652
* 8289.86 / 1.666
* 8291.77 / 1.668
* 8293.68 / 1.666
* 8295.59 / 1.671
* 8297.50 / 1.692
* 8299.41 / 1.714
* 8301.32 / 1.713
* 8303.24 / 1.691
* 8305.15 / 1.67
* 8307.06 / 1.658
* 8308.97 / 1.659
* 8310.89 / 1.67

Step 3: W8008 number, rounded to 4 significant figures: -269.7 angstrom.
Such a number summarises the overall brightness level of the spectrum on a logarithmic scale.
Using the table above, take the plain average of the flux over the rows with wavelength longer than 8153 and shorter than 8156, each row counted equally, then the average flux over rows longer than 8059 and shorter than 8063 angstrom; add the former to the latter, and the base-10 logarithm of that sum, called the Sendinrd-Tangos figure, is 0.503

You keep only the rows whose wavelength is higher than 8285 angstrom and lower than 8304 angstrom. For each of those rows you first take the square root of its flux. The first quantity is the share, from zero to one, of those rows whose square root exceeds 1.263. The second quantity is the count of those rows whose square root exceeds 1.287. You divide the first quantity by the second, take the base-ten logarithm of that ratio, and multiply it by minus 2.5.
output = 2.26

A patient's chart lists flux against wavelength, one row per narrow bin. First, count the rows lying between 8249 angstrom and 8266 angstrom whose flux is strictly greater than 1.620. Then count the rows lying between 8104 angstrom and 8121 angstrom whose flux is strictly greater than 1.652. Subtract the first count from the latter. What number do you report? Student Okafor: -5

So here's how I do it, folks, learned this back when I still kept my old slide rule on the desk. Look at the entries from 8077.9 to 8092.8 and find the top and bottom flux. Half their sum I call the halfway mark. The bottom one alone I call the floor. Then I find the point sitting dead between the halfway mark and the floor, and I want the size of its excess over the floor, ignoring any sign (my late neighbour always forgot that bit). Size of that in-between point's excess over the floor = 0.0125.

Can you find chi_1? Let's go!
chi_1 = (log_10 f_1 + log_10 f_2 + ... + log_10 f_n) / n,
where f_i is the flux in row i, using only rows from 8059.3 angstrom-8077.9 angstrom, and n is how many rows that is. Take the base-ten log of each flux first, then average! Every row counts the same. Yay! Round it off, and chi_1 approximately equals 0.200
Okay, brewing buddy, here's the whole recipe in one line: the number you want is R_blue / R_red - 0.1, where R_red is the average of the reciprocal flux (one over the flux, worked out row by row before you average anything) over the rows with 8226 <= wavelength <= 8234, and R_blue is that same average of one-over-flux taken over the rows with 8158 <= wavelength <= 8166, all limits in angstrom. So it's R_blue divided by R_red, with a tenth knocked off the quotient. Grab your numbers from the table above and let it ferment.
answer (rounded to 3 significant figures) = 0.965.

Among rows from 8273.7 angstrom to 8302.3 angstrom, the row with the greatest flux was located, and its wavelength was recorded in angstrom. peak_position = 8299.41 angstrom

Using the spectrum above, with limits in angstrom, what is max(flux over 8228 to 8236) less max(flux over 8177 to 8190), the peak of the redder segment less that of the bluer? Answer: 0.08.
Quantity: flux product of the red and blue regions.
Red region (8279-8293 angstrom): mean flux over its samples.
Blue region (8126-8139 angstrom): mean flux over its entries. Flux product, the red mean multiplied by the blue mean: 2.48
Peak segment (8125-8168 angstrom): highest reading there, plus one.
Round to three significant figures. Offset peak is 2.60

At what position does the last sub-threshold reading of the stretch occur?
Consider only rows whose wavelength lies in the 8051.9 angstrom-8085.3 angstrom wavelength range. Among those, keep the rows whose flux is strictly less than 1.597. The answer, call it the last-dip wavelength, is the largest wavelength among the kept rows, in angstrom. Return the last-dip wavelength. 8084.39 angstrom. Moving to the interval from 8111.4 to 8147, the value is 8146.06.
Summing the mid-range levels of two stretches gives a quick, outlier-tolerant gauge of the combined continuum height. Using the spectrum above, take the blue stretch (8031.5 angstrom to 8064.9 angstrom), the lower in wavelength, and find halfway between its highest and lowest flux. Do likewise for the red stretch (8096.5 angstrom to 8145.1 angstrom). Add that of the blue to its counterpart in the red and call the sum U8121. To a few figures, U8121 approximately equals 3.19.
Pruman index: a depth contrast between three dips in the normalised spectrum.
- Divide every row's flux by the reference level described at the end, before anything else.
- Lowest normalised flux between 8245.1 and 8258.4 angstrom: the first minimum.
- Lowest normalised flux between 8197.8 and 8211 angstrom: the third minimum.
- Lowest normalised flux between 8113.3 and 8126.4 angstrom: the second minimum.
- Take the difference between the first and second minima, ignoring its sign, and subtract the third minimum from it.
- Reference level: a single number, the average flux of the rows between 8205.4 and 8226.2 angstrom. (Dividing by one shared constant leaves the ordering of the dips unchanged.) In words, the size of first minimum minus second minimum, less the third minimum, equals -0.934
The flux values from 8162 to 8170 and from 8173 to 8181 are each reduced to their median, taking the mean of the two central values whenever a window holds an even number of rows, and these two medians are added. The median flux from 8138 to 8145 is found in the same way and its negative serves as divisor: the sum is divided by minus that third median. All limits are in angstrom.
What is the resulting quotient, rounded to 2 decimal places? -2.08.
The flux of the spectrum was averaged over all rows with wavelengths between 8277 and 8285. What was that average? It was 1.63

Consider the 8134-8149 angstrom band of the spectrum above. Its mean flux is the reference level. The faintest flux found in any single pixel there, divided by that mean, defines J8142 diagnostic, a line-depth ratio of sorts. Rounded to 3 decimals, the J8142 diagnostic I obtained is 0.987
